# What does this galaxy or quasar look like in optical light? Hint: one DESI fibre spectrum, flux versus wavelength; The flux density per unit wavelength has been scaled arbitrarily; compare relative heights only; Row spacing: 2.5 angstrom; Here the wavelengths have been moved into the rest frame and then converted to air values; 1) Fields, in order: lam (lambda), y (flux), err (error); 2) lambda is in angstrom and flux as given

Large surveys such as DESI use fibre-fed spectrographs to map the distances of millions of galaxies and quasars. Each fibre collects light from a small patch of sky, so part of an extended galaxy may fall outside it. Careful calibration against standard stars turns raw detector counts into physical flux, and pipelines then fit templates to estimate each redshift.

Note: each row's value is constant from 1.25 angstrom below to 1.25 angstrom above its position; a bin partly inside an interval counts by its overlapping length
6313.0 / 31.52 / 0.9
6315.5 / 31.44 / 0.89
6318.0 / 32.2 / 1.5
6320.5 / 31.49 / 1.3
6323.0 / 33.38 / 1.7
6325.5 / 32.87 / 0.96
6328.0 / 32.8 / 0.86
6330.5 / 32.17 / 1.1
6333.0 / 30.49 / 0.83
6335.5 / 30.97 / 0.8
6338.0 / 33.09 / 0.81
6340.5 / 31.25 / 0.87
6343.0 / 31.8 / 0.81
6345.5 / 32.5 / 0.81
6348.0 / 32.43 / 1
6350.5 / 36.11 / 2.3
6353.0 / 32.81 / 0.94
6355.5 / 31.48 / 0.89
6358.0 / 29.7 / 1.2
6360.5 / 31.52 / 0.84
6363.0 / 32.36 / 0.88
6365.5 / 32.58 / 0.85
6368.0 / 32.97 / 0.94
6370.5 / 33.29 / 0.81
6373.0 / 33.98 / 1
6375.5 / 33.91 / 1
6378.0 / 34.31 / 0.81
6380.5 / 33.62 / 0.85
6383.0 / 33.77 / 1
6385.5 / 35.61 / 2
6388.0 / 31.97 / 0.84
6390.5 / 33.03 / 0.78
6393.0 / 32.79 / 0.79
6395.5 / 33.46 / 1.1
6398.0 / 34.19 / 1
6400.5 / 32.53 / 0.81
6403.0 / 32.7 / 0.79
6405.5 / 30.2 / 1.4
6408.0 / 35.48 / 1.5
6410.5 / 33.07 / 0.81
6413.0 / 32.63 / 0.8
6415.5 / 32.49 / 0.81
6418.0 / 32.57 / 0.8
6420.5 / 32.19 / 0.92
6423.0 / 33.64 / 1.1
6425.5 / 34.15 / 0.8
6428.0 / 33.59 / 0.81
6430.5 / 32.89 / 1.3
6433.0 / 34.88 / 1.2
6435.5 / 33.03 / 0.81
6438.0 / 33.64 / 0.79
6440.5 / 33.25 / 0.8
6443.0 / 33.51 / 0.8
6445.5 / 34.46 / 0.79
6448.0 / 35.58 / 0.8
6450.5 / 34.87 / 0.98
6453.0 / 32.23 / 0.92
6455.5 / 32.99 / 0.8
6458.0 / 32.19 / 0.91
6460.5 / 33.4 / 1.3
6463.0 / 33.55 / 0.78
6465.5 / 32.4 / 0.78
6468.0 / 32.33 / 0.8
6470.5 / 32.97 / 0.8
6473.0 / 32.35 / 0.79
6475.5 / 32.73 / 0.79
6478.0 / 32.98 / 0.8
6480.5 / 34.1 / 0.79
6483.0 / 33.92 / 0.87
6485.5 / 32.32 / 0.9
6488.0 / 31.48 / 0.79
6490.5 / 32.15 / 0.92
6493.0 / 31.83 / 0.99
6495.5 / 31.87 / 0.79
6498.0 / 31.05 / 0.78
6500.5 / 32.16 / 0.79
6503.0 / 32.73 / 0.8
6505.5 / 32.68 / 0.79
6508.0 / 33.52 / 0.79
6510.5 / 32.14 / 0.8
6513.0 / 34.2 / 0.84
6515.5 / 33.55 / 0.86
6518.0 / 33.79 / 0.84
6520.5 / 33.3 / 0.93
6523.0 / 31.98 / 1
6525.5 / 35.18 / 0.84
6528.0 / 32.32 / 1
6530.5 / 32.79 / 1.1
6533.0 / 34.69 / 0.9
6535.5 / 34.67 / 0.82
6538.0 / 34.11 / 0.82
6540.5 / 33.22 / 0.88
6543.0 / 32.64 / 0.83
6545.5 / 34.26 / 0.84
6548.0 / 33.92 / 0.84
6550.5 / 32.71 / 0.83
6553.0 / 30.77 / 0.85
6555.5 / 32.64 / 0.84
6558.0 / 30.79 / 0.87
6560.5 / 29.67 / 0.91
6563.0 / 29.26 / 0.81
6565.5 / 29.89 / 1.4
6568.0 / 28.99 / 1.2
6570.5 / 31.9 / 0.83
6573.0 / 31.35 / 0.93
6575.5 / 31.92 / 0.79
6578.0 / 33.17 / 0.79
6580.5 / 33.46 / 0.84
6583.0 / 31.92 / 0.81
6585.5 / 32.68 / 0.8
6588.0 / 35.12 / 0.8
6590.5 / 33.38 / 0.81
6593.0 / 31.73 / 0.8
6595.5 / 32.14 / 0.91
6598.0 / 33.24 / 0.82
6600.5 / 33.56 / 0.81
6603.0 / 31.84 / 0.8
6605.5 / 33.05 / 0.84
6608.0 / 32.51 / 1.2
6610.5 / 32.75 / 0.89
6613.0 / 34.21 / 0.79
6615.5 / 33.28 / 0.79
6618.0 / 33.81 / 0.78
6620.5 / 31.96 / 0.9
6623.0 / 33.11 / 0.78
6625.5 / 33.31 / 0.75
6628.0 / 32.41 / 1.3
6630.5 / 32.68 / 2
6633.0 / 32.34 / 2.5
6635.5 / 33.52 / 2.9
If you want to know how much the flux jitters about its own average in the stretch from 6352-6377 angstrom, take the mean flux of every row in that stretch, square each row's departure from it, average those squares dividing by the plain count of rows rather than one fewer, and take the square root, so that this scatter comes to 1.22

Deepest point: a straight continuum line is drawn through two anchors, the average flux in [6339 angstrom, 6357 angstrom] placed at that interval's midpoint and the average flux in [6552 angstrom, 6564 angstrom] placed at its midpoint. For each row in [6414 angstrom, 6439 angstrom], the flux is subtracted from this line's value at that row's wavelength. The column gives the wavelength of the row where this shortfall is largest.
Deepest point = 6420.5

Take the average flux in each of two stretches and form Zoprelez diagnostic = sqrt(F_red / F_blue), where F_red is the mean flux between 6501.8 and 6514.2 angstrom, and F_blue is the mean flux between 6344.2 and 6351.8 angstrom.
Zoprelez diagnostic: 0.99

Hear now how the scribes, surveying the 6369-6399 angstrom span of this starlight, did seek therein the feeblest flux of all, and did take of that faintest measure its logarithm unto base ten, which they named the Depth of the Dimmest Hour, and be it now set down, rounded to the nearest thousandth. 1.505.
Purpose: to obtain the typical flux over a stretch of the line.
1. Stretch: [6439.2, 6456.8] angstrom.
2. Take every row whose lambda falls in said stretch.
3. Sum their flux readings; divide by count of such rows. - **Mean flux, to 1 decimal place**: 33.8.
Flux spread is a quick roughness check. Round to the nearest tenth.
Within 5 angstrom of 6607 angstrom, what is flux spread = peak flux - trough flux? 1.2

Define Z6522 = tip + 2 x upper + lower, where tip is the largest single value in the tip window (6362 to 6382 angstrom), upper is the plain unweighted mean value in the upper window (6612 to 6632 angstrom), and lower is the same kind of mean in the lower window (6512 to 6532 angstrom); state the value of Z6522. 134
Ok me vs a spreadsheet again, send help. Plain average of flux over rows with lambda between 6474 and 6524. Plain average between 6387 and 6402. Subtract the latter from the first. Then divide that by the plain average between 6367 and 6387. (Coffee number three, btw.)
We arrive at -0.008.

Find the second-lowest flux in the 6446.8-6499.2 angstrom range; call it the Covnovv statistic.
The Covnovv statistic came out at 31.48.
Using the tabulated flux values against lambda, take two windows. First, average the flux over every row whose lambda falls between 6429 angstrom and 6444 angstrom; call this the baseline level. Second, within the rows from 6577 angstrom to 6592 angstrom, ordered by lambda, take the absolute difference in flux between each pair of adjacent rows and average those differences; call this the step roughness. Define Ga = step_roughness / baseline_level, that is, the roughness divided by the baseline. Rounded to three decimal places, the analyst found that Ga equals 0.040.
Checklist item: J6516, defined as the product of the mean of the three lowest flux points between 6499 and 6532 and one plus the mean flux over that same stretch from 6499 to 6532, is 1094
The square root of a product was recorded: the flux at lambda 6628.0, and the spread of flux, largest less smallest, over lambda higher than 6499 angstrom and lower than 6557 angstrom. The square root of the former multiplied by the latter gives 12.0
